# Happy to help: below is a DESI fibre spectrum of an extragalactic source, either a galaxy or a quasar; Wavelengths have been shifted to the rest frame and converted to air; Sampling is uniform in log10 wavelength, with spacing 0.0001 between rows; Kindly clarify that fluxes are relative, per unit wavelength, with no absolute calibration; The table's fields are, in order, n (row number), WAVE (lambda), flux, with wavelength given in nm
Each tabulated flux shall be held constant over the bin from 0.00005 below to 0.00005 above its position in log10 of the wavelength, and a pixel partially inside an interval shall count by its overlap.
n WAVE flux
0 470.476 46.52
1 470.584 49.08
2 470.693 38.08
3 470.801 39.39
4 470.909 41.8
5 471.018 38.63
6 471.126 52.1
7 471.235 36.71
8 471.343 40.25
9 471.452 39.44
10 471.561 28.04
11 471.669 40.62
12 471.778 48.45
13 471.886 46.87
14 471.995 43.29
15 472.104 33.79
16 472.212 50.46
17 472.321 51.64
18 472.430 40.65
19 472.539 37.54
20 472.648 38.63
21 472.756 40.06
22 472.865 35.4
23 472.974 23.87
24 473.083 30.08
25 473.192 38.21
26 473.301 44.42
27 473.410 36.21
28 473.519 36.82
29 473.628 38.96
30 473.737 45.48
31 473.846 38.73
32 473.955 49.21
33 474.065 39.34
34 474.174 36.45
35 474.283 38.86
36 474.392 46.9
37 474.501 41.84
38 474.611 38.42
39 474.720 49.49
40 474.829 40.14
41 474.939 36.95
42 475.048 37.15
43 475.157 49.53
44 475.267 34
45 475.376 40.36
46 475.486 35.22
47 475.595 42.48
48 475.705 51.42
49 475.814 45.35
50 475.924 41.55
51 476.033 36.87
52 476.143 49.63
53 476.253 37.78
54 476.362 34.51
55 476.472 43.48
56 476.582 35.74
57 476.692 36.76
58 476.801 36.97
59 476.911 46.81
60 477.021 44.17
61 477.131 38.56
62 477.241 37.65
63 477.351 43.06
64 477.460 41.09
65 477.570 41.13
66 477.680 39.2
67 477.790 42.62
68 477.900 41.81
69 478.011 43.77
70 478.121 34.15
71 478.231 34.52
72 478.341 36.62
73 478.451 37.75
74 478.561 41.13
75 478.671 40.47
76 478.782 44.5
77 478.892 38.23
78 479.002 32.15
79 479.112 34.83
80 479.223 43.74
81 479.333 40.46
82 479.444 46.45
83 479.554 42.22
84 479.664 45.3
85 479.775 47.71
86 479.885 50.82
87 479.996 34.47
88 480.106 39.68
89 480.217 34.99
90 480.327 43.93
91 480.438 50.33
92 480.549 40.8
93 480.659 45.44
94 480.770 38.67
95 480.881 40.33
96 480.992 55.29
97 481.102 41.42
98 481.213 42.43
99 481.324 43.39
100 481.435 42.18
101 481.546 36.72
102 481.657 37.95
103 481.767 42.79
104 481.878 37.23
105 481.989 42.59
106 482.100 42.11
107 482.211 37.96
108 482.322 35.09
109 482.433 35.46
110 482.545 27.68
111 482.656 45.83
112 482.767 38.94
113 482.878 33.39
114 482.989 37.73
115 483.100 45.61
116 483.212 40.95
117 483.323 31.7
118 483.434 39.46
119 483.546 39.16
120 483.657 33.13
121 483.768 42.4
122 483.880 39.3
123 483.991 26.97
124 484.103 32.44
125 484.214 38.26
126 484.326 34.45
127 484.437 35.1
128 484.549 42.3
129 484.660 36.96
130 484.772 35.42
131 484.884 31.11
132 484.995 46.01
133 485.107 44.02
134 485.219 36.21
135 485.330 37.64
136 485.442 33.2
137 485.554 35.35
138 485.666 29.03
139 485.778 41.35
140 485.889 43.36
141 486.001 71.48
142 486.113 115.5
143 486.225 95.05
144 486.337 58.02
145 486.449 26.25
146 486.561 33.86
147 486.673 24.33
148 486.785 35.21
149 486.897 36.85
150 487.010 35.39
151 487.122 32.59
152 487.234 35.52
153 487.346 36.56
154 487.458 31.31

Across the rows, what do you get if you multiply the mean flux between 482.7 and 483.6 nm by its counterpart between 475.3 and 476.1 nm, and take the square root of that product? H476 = 40.1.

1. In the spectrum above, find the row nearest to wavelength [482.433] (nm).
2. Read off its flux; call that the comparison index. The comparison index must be 35.46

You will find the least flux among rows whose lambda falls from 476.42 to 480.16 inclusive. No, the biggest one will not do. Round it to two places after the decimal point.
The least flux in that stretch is 32.15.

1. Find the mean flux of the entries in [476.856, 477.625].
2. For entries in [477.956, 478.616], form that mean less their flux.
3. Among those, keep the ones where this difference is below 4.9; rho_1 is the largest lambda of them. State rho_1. 478.561 nm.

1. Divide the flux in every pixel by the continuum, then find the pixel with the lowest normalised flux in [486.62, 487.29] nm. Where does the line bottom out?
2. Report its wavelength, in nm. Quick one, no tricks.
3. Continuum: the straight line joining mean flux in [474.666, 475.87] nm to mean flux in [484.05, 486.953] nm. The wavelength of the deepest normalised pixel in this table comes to 486.673 nm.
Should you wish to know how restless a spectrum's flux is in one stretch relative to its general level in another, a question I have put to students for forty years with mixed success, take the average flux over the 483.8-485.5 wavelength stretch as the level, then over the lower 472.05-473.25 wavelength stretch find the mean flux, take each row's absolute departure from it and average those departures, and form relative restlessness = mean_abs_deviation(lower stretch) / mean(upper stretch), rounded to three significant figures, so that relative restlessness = 0.151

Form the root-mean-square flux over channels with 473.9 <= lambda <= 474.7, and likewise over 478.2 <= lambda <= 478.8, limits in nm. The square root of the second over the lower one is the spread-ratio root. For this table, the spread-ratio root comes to 0.97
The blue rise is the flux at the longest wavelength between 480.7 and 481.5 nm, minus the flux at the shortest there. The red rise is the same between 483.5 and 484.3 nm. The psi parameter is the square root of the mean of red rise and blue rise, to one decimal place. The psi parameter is 1.1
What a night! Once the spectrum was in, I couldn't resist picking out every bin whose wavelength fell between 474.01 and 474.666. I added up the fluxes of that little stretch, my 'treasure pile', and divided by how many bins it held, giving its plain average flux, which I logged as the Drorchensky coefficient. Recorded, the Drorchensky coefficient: 40.3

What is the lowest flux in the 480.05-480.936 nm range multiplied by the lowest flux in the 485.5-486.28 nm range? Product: 1016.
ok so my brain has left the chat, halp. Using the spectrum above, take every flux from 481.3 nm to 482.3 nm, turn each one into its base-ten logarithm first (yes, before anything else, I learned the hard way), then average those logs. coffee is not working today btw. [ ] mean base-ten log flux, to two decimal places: 1.60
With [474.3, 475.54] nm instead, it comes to 1.61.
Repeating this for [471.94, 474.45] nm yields 1.59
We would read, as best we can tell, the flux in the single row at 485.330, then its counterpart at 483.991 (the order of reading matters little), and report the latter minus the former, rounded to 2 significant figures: -11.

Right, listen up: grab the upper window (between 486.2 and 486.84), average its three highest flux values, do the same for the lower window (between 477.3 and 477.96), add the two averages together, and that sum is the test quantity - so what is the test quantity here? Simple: 105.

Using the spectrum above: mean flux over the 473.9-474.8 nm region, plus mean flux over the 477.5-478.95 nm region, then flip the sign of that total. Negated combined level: -82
